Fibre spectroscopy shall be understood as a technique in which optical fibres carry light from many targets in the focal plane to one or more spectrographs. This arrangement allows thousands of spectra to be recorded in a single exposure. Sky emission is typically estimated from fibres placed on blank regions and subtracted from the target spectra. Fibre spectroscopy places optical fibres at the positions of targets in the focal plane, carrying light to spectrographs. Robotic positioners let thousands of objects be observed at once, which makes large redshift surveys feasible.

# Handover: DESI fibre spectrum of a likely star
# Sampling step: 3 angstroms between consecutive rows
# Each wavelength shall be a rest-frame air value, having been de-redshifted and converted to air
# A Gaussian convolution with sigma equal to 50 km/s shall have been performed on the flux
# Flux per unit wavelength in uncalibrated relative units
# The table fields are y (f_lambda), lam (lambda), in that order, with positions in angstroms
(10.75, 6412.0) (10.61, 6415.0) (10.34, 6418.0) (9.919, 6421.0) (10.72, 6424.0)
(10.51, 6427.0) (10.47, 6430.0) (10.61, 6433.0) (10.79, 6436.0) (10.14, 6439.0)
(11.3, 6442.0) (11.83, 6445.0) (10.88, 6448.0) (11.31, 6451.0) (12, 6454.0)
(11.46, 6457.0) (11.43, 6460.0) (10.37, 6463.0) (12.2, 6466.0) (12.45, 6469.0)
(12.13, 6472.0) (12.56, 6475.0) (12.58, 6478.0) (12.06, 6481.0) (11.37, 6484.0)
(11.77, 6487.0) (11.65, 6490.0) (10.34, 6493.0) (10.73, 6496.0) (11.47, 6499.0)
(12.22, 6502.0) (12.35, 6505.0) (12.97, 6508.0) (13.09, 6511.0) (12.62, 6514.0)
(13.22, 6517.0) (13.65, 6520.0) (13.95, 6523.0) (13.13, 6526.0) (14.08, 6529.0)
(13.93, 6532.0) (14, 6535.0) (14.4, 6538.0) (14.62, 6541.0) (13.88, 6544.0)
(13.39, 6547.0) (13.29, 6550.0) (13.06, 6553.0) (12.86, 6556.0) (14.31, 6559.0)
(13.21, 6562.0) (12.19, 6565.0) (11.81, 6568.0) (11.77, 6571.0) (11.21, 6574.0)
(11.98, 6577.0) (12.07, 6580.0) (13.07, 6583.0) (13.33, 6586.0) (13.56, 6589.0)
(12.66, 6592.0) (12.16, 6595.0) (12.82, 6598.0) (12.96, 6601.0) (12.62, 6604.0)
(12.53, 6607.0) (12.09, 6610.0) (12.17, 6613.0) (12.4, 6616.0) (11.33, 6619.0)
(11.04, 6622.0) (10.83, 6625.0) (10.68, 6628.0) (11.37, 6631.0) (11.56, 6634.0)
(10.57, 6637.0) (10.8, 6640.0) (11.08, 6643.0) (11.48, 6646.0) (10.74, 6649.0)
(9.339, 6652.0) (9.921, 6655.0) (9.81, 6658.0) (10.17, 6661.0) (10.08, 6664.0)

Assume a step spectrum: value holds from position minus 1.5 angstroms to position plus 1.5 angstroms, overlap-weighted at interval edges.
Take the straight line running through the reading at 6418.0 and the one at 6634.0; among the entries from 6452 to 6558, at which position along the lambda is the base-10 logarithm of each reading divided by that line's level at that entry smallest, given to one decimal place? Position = 6493.0 angstroms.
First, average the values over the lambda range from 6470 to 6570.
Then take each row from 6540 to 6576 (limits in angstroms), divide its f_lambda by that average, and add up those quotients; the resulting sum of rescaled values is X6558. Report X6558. 12.1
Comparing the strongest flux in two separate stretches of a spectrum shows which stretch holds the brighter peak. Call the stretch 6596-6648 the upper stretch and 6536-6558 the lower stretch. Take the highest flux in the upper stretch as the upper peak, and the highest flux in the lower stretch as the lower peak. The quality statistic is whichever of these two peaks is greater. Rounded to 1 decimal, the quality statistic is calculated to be 14.6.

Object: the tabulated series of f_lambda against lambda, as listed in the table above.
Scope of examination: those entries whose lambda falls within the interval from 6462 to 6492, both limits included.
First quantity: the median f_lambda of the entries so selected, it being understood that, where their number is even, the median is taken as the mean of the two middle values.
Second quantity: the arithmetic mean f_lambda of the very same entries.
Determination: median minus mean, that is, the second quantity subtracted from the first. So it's 0.18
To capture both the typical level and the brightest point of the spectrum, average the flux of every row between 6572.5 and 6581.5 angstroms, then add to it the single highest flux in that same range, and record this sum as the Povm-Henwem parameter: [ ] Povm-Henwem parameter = 23.8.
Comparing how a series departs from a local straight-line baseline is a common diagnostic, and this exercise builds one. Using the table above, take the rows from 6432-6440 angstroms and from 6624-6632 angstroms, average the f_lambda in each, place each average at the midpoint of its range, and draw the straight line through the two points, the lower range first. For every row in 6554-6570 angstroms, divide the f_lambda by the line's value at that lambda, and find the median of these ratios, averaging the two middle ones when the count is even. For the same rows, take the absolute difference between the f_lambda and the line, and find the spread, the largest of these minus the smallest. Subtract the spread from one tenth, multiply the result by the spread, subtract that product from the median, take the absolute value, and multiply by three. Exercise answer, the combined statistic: 21.9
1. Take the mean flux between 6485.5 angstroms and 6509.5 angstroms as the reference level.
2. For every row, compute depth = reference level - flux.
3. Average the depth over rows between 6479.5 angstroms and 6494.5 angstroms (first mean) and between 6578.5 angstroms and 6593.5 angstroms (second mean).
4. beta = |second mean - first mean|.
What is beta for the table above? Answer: 1.5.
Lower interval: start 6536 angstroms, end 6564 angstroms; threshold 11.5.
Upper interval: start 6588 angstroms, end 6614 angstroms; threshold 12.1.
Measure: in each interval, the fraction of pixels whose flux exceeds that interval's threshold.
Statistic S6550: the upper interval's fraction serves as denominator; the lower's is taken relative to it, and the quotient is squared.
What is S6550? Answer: 1.3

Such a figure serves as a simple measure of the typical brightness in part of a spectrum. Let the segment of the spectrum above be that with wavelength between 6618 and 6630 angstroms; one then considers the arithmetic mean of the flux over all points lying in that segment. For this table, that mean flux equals 11.0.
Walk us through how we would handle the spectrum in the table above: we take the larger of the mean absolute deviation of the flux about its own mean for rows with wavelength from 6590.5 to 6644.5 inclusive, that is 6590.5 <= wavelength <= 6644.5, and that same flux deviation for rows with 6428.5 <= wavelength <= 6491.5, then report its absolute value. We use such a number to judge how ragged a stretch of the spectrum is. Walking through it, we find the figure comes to 0.73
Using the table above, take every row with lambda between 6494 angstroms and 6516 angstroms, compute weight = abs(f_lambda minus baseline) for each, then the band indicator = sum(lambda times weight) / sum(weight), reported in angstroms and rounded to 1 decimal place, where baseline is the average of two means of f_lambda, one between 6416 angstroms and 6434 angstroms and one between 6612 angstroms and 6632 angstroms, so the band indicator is 6507.7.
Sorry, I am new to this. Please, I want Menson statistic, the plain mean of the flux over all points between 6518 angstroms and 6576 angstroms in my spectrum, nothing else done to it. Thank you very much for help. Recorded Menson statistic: 13.3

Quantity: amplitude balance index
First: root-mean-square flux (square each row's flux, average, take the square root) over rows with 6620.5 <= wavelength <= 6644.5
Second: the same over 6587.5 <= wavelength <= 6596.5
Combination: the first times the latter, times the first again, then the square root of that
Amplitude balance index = 39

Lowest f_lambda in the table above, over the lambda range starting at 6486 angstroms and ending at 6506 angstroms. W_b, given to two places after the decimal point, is 10.34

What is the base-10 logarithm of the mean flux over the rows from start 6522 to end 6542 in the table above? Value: 1.15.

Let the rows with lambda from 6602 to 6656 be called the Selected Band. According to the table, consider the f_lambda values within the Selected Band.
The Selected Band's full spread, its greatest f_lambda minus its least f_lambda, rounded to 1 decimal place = 3.3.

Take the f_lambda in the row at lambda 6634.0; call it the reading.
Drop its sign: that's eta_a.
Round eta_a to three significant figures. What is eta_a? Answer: 11.6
